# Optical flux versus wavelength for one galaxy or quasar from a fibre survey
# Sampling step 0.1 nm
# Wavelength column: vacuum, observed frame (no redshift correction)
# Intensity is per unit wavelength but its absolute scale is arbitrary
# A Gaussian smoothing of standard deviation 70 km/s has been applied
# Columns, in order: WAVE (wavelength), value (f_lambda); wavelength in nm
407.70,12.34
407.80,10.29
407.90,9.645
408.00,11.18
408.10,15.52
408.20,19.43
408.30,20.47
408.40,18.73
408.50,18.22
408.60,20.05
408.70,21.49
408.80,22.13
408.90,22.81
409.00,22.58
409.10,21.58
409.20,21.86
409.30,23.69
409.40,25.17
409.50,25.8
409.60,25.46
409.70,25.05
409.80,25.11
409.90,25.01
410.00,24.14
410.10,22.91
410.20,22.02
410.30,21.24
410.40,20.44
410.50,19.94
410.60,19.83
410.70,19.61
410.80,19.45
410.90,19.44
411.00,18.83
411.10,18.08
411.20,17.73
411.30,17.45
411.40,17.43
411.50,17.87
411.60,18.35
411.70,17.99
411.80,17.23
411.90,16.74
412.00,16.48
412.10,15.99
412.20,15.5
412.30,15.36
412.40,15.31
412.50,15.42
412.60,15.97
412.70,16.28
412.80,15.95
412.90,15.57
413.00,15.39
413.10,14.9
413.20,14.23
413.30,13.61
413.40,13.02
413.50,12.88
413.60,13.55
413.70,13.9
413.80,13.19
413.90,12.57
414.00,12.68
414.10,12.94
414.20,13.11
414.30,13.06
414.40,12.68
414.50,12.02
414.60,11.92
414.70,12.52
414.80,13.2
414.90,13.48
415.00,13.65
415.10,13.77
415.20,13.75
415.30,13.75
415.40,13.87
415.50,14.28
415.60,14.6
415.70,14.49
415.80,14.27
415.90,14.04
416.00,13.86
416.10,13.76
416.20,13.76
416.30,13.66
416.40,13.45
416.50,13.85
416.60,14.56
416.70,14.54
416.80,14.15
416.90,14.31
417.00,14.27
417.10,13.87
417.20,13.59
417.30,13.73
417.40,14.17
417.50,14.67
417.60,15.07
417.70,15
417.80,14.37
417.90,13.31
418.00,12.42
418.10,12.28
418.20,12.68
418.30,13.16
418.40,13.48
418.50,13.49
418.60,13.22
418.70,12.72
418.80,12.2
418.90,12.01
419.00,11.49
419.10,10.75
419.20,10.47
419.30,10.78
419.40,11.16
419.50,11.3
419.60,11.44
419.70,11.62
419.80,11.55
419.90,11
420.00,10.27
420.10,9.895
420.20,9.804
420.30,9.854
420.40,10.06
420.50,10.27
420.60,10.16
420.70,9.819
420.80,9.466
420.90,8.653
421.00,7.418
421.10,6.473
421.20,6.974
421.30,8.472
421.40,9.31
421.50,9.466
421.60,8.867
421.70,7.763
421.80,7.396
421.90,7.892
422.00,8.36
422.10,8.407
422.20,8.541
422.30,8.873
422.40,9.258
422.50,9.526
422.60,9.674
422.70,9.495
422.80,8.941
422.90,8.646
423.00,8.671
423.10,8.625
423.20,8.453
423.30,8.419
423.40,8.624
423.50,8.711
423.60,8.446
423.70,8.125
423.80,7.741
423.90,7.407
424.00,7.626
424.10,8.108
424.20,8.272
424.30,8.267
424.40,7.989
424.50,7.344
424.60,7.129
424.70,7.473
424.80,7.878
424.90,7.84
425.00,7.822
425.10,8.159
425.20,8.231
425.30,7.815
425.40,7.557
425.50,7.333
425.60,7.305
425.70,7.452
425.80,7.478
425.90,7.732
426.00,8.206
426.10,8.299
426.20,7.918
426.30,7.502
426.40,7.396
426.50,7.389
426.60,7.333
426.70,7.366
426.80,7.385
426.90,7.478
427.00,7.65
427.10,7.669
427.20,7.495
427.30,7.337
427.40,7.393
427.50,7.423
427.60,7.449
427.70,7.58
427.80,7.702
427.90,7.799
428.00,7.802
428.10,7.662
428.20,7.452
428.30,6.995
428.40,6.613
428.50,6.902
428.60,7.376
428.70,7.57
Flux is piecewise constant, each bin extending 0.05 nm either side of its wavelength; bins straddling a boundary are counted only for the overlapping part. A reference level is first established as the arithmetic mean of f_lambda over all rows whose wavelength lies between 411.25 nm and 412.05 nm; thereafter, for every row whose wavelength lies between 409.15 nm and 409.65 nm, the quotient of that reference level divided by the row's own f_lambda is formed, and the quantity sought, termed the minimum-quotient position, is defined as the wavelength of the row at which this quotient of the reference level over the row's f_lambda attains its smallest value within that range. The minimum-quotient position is 409.50 nm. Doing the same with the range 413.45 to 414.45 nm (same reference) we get 413.70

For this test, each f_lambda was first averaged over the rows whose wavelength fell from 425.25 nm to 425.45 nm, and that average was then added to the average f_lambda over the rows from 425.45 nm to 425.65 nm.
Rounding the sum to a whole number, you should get 15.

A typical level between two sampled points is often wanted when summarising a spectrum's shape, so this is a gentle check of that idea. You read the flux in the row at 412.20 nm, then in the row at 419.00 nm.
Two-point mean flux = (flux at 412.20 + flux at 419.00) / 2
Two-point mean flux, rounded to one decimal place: 13.5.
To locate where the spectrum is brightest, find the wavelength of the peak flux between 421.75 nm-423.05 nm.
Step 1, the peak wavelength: 422.60 nm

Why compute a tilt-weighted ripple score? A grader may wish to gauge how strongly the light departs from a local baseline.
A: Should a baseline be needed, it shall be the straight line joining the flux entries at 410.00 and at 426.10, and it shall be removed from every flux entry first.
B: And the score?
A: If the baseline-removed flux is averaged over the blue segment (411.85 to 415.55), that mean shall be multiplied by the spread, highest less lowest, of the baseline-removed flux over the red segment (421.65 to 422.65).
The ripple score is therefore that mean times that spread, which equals -20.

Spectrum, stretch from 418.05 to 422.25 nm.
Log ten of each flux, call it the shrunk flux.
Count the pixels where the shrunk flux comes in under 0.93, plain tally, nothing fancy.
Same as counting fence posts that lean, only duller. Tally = 9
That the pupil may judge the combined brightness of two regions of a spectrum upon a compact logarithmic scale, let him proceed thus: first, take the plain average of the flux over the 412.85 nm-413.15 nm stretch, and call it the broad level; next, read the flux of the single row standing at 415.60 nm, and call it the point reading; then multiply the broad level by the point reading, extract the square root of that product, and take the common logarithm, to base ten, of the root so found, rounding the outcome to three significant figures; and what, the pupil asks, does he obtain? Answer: 1.17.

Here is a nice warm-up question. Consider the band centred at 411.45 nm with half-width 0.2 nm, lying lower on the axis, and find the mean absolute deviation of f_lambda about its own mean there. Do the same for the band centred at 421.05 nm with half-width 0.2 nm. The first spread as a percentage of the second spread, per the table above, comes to 51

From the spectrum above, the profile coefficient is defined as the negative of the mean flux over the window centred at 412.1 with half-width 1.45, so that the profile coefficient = -16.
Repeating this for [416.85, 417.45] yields -14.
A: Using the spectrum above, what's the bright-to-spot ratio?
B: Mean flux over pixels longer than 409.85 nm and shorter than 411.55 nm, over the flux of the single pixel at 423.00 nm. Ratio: 2.3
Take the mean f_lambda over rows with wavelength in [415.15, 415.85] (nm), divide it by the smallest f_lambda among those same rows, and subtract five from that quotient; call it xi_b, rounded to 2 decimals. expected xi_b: -3.97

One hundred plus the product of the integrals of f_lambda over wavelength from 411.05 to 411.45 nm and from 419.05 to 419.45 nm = 131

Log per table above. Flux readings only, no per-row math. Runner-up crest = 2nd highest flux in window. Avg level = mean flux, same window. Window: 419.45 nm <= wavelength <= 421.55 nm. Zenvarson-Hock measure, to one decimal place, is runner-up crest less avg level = 1.9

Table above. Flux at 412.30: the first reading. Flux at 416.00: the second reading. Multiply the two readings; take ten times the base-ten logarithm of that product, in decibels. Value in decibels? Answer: 23.3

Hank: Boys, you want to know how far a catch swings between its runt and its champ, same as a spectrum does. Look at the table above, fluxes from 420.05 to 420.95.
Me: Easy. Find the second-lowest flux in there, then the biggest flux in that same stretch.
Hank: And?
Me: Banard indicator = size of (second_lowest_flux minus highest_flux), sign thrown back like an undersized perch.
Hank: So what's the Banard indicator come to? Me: 0.80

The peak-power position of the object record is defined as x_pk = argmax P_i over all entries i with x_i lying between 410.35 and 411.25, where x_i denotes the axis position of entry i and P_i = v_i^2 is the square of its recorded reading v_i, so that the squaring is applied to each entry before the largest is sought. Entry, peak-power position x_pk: 410.40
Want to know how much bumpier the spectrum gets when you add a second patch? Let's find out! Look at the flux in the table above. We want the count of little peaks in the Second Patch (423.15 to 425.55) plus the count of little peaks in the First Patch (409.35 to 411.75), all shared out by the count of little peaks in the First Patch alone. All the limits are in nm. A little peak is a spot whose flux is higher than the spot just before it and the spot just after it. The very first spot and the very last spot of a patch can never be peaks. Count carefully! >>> 2.3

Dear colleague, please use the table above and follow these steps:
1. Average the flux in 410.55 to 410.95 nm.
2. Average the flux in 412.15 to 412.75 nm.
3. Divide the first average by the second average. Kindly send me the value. 1.3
